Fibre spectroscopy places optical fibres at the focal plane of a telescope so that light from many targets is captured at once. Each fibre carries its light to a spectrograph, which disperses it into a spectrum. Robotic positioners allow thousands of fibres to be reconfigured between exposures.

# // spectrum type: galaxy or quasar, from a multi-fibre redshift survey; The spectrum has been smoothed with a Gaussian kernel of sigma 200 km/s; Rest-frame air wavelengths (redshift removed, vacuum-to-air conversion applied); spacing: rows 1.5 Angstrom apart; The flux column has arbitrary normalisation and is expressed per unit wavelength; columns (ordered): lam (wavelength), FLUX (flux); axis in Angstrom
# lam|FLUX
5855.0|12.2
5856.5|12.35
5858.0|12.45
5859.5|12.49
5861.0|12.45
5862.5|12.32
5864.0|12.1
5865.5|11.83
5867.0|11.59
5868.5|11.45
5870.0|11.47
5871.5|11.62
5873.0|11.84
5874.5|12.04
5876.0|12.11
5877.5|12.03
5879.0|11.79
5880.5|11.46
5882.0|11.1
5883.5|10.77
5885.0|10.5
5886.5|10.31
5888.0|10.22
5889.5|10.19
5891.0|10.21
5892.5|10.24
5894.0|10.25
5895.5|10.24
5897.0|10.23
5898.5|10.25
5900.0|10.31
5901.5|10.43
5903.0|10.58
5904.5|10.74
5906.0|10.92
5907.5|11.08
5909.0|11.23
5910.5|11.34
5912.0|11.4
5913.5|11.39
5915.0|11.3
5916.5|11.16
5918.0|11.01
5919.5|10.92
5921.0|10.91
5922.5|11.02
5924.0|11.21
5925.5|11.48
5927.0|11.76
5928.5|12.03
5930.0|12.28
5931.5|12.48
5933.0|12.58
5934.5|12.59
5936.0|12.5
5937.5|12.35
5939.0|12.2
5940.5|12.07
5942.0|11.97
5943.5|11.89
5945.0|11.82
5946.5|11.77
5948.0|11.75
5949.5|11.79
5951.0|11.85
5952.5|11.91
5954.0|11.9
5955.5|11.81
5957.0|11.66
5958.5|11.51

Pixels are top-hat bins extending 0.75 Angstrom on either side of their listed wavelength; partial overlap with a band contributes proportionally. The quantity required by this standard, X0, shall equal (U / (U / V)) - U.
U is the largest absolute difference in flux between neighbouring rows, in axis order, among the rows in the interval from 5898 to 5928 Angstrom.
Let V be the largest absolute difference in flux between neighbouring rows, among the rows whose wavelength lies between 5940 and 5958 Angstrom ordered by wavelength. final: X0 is -0.13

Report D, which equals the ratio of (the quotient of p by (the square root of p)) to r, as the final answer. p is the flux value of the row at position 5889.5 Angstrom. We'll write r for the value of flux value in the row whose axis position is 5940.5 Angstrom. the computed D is 0.26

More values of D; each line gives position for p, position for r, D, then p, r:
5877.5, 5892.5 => 0.34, 12.03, 10.24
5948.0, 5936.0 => 0.27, 11.75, 12.5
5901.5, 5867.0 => 0.28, 10.43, 11.59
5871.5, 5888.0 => 0.33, 11.62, 10.22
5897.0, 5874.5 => 0.27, 10.23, 12.04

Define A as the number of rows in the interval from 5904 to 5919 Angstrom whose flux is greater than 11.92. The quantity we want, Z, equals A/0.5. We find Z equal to 0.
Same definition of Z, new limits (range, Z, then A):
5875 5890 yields 4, 2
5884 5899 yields 0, 0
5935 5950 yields 10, 5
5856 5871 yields 12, 6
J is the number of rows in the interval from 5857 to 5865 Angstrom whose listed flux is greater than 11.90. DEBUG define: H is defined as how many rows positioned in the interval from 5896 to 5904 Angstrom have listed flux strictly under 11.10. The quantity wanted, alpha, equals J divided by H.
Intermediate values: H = 5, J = 5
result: 1.00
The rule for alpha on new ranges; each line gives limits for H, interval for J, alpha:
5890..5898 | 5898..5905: 0.00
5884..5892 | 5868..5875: 0.20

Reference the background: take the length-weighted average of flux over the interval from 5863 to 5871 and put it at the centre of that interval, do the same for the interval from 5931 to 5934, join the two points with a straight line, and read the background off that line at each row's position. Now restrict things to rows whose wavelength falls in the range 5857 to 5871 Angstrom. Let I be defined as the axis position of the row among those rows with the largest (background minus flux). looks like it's 5868.5 Angstrom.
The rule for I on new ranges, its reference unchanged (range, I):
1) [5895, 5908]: 5897.0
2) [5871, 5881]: 5880.5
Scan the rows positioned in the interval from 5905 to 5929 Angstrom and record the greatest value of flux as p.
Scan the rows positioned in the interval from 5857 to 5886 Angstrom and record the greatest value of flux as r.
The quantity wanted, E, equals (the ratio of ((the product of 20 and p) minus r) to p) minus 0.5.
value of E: 18.5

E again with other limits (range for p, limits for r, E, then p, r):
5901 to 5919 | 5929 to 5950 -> 18.4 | 11.4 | 12.59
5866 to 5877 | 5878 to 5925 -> 18.5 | 12.11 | 11.79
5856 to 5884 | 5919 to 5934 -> 18.5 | 12.49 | 12.58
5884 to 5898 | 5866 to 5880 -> 18.3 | 10.5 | 12.11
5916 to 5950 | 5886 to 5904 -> 18.7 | 12.59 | 10.58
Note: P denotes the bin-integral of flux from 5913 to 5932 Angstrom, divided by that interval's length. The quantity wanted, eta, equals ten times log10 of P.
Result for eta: 10.6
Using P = 11.4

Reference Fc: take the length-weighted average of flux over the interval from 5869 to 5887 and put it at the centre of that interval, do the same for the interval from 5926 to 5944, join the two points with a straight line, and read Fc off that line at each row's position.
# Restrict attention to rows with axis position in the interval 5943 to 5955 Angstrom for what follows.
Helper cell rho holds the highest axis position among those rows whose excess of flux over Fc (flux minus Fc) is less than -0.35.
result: 5954.0 Angstrom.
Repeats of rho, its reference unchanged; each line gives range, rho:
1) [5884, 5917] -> 5916.5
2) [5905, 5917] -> 5916.5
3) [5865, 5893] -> 5892.5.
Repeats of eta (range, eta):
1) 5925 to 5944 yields 10.9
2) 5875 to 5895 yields 10.4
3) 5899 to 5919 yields 10.4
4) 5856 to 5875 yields 10.8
